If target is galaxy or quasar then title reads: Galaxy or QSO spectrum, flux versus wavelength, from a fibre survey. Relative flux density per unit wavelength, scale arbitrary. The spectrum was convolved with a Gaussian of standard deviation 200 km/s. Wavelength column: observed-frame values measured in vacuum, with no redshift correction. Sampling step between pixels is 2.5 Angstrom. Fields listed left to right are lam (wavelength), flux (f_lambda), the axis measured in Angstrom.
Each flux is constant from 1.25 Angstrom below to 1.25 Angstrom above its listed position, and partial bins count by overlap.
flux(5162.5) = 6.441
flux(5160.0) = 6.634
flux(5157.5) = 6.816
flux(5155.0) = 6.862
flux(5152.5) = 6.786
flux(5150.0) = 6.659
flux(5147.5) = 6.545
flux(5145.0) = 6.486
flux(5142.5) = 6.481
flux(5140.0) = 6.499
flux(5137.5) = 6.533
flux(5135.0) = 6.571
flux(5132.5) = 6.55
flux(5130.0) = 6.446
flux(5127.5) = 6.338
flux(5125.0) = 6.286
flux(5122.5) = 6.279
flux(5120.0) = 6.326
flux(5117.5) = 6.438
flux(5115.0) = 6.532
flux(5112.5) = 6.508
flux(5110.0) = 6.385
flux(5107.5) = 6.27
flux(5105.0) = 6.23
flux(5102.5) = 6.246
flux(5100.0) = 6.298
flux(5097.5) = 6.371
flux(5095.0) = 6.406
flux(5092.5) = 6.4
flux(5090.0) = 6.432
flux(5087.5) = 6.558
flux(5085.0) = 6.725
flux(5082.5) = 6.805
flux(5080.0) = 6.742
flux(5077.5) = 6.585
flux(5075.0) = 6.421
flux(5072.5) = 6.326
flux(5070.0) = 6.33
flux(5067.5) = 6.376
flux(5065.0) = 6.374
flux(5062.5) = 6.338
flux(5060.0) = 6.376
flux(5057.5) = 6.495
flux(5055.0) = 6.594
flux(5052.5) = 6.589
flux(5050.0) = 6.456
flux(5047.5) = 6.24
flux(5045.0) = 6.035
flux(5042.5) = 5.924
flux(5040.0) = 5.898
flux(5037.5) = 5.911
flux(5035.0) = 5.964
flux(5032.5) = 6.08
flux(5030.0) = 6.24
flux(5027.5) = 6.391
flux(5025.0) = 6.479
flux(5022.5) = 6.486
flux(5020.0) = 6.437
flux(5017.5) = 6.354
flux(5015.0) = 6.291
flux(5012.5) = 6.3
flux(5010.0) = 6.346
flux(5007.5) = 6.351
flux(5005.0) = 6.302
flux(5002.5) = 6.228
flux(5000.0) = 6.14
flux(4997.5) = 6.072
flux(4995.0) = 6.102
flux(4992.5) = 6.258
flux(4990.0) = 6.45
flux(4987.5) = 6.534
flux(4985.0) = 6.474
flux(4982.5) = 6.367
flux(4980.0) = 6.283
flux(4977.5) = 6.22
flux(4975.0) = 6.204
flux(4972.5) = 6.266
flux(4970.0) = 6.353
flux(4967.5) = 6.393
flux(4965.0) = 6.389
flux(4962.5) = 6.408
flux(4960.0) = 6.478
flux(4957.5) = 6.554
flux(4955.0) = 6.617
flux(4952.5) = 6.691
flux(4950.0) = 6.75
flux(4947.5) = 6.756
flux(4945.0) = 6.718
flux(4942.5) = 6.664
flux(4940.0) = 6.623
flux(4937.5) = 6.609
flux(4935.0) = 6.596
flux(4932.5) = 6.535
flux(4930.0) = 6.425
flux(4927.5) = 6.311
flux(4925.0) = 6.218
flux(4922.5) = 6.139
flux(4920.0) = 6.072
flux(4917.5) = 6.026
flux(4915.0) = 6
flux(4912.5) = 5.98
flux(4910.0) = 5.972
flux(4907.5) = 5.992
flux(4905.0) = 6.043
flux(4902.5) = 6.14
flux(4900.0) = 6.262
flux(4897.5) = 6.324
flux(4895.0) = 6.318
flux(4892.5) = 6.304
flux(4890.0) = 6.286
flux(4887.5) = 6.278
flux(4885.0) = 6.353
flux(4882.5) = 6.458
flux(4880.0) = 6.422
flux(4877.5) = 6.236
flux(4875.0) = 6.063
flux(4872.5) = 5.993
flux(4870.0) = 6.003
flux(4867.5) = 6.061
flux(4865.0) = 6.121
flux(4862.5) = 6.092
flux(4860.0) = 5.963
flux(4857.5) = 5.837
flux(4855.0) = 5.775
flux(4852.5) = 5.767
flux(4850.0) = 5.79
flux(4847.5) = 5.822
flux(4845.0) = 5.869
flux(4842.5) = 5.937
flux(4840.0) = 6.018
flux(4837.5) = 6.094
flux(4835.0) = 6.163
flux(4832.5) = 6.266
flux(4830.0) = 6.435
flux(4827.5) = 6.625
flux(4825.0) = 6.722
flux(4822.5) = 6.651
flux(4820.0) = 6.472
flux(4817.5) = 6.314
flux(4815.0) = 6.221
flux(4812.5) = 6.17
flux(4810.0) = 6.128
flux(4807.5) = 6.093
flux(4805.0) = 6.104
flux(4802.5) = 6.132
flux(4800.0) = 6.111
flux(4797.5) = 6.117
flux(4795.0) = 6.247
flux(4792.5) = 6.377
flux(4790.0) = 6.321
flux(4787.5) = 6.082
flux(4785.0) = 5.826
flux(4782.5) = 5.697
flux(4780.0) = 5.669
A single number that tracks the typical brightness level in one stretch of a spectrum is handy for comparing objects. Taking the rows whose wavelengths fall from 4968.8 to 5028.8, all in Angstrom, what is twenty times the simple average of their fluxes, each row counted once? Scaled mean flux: 126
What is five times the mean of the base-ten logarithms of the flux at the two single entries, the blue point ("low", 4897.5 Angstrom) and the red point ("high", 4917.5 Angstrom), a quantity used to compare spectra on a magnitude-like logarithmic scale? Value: 3.95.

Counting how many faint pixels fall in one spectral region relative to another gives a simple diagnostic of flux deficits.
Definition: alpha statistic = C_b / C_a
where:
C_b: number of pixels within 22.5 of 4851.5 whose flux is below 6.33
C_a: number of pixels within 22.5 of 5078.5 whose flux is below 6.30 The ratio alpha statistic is 17.0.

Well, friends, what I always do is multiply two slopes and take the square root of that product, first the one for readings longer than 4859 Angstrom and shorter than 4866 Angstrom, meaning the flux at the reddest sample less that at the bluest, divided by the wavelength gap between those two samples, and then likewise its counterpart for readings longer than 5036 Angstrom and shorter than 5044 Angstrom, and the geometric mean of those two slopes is 0.0091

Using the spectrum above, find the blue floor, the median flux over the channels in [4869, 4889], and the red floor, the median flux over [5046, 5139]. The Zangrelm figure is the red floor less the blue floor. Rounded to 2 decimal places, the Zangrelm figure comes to 0.15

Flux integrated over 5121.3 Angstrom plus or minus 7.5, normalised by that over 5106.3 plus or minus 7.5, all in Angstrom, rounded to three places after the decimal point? 1.007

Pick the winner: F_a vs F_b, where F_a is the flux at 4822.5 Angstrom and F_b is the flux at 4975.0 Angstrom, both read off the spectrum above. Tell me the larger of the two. 6.65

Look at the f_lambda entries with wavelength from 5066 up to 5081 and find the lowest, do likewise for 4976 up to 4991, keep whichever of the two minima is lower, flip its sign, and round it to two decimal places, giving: -6.22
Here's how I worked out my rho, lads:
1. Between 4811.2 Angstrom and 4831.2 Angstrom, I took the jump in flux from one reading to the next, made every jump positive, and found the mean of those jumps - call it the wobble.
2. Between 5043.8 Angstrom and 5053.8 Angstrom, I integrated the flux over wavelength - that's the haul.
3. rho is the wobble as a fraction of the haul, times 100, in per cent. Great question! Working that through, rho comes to 0.19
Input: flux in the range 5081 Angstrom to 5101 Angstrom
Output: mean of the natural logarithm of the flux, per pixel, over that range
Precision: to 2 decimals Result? 1.87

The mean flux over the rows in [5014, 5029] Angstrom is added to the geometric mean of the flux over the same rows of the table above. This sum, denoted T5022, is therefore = 12.8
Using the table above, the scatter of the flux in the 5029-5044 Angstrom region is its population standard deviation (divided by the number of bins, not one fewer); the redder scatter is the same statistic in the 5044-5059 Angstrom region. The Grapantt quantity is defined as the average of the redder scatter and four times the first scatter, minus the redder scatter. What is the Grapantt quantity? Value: 0.14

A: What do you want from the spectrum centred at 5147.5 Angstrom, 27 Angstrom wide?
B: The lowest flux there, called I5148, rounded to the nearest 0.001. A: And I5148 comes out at 6.481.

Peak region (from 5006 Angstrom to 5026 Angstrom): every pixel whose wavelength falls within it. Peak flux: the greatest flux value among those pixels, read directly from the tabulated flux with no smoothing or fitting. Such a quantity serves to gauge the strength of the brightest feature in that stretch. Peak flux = 6.486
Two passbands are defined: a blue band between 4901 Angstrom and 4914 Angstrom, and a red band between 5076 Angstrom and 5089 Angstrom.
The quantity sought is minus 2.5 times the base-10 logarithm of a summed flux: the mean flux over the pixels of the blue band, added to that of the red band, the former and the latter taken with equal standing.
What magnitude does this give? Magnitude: -2.76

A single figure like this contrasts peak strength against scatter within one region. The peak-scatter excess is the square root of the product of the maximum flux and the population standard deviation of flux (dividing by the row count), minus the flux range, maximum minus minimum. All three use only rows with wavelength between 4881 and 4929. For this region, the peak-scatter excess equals 0.49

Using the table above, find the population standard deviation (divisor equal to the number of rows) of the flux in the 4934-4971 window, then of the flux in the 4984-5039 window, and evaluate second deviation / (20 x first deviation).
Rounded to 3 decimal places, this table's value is 0.064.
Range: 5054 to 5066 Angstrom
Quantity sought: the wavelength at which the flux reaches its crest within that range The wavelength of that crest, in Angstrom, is 5055.0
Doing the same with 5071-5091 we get 5082.5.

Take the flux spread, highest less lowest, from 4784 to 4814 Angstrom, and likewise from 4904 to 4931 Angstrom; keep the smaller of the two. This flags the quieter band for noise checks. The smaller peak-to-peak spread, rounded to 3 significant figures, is 0.453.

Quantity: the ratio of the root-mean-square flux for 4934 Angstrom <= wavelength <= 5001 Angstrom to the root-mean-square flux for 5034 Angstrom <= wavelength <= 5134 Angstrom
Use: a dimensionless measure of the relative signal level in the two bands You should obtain 1.01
